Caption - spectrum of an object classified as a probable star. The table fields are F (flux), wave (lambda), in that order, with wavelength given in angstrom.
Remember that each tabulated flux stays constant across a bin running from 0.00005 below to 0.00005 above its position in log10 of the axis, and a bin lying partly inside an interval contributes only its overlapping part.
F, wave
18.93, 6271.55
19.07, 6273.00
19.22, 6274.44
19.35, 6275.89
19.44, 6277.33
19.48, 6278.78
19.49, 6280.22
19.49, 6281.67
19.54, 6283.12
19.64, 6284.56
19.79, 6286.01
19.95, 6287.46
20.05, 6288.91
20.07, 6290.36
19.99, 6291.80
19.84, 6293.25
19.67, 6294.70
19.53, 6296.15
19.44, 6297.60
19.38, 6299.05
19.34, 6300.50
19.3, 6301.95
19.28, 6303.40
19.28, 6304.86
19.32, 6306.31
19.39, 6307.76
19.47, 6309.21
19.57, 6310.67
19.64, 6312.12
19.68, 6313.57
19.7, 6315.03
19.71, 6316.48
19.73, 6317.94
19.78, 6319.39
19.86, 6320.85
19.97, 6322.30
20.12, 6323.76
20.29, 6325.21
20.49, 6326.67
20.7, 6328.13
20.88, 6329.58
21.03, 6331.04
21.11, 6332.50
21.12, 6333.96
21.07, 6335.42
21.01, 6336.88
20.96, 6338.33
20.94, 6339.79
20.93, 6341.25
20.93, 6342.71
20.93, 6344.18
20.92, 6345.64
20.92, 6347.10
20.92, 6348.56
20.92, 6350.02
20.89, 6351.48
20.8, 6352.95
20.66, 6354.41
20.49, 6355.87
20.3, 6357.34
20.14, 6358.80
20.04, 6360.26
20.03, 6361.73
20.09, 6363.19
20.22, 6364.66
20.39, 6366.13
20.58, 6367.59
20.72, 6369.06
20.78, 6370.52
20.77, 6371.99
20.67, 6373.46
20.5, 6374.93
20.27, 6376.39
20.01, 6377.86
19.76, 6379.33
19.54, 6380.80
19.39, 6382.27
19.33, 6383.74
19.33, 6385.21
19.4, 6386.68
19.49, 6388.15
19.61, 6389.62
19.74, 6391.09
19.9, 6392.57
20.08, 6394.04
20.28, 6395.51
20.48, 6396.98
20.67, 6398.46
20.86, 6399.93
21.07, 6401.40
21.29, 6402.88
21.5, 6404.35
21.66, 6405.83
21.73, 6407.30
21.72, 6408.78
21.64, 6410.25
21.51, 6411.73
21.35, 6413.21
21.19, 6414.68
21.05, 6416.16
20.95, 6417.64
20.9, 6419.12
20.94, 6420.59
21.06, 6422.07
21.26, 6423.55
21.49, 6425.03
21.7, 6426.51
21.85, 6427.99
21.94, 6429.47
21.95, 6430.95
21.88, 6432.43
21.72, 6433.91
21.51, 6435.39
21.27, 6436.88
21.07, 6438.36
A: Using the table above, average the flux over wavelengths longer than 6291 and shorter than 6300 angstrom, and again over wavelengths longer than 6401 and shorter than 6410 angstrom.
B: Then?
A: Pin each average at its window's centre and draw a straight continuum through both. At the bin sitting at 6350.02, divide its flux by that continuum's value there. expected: 1.02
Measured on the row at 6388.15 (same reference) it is 0.92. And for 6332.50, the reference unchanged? 1.04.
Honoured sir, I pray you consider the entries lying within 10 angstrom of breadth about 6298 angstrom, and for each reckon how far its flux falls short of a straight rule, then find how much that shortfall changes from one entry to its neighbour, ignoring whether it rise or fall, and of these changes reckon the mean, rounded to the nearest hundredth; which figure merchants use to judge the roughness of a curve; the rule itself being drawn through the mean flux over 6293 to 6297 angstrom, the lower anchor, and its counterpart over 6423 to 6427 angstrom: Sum 0.11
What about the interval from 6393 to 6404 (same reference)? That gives 0.18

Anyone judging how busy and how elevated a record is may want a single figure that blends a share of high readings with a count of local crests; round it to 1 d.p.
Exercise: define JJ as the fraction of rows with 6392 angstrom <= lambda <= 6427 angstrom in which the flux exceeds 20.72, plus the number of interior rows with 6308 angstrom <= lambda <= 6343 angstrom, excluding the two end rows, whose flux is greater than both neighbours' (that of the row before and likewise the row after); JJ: 1.8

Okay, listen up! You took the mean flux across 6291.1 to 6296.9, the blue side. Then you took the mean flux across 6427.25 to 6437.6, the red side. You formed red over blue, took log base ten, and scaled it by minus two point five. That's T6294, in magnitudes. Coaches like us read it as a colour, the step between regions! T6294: -0.10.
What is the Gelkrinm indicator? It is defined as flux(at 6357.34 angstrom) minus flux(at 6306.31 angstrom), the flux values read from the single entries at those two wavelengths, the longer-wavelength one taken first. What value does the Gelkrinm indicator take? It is 0.98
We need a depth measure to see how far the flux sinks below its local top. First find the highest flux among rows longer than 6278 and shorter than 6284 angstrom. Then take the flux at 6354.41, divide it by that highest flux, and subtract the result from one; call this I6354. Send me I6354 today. -0.057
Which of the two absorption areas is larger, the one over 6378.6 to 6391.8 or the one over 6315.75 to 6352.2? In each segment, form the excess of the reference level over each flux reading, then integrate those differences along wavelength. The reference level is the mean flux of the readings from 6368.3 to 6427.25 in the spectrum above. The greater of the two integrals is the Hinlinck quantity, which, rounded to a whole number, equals 15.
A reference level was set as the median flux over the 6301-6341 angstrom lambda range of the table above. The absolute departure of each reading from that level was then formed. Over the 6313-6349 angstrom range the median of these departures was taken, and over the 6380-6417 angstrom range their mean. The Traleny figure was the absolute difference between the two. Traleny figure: 0.12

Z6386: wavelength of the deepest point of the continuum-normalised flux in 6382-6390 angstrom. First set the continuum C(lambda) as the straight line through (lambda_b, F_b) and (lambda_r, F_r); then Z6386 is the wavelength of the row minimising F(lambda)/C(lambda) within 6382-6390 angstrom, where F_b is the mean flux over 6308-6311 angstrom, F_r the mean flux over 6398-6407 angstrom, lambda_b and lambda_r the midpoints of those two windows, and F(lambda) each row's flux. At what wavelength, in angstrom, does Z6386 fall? 6385.21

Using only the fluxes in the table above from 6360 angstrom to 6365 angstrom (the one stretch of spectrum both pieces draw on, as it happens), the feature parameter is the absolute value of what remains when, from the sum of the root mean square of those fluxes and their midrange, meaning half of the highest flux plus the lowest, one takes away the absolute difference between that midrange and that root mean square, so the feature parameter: 40.2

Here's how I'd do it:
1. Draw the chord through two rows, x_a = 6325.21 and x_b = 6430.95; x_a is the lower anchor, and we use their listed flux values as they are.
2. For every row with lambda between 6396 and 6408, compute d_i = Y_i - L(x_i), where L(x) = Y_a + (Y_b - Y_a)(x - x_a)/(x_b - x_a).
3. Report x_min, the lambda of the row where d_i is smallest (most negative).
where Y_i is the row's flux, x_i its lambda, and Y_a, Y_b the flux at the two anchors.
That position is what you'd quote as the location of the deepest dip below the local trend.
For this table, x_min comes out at 6396.98 angstrom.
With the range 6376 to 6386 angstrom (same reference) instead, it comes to 6385.21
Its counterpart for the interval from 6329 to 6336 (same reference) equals 6329.58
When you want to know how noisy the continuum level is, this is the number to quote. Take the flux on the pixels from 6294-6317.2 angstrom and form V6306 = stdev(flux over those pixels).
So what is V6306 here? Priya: 0.16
